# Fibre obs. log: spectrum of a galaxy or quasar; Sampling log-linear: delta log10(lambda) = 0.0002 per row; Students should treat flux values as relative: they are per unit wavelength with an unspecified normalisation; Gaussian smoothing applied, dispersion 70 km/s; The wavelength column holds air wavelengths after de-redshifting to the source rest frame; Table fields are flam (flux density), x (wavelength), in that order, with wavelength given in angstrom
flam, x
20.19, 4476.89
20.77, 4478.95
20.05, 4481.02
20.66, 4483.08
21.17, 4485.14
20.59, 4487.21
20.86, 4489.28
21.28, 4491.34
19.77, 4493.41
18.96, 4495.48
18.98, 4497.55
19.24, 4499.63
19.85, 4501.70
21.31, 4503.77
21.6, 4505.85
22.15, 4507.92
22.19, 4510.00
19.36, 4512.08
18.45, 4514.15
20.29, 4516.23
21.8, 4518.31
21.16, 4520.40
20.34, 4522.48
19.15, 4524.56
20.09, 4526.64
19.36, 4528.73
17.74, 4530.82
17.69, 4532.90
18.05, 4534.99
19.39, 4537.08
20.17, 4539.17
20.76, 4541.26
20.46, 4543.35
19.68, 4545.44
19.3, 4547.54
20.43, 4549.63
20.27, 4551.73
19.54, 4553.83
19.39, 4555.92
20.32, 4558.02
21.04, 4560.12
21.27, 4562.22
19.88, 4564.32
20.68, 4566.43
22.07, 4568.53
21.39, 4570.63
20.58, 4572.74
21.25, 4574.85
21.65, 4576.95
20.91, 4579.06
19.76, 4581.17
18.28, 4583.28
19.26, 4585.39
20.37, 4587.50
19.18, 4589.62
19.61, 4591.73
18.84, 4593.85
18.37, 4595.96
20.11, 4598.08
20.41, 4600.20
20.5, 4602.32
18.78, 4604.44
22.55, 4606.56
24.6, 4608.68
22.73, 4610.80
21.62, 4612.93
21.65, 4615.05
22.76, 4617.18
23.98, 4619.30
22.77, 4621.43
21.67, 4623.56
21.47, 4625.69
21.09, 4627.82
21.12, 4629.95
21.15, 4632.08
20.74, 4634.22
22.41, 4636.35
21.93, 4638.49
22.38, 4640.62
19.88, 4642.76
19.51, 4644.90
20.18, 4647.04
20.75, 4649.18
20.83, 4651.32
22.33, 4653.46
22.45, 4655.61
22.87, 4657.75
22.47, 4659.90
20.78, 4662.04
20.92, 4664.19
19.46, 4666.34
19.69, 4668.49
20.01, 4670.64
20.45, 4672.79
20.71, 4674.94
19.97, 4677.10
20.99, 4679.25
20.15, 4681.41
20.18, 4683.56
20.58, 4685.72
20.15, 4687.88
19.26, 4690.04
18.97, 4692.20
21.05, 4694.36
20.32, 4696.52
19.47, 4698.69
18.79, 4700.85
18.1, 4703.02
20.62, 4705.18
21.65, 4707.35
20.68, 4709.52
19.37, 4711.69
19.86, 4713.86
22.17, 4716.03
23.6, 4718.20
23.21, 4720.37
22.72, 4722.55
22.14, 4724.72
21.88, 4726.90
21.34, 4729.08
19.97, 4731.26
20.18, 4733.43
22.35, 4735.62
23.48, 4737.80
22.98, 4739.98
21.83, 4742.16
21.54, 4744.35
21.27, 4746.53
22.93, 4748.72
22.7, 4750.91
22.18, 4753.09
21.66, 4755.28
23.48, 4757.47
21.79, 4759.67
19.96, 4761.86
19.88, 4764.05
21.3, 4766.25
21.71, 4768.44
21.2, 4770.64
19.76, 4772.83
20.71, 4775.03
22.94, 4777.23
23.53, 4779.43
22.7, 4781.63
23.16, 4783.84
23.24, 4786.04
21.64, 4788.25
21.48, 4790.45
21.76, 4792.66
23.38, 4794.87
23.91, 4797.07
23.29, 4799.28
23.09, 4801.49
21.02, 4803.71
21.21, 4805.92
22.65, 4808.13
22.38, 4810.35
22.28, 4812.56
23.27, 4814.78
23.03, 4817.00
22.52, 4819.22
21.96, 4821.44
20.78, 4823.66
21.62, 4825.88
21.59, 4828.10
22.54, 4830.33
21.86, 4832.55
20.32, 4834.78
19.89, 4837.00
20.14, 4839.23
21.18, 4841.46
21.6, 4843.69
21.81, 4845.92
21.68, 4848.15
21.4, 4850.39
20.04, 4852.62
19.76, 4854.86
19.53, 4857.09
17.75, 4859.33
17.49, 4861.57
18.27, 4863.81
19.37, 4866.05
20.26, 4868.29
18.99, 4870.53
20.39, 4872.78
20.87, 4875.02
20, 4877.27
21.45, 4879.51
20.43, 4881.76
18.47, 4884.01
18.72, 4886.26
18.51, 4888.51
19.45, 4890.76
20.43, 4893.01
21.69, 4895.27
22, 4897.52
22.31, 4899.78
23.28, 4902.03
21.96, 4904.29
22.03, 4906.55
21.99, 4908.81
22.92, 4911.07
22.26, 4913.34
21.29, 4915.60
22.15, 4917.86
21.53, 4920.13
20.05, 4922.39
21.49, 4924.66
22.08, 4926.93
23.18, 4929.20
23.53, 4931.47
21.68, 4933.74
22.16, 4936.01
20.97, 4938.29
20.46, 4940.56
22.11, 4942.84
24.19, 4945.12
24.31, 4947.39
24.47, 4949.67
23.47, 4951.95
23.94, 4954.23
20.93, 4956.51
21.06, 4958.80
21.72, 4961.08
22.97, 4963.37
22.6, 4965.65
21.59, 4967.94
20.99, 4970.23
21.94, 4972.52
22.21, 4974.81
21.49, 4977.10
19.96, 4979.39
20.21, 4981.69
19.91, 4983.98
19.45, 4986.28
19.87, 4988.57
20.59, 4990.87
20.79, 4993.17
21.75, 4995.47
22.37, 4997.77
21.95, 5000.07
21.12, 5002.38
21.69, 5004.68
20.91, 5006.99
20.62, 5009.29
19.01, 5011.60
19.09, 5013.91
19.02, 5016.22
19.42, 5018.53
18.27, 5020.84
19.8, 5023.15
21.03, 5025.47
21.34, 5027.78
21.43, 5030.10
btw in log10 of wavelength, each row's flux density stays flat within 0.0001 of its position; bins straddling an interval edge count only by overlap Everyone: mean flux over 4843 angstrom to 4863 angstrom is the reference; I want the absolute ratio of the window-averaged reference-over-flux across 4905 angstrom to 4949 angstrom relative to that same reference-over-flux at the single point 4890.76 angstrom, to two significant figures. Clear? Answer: 0.88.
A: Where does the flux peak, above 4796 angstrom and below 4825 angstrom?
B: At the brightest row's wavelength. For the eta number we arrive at 4797.07 angstrom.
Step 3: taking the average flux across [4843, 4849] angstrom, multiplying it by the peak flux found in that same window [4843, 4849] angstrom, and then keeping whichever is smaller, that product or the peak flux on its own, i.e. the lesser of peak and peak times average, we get 21.8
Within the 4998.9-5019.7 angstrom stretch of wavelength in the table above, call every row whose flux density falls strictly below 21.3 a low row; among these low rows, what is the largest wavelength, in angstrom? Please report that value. 5018.53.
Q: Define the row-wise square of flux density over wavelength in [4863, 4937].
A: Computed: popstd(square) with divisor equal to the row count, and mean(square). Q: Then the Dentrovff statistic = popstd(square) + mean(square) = 507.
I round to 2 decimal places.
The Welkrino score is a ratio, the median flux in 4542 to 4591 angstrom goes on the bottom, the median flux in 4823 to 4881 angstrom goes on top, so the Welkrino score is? 1.00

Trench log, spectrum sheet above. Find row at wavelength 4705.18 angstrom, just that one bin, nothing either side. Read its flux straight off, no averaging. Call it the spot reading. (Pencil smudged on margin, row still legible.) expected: 20.62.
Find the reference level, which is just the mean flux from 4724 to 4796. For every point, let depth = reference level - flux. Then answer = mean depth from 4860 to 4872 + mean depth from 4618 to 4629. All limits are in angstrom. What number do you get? 2.69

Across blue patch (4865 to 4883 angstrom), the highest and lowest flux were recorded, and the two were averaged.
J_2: 20.2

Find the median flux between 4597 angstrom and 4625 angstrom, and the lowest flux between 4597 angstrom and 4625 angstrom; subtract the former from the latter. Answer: -2.9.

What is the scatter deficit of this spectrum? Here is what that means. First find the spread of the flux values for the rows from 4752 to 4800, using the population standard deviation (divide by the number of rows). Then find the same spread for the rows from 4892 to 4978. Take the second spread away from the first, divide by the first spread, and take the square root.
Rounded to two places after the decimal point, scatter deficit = 0.36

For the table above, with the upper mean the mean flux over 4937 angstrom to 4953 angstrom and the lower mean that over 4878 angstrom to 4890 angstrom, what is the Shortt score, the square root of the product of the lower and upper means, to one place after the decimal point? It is 21.1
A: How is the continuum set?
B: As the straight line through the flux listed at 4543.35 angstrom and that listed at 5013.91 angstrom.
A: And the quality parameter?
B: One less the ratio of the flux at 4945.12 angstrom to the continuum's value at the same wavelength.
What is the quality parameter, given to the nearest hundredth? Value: -0.25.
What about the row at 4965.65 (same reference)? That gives -0.18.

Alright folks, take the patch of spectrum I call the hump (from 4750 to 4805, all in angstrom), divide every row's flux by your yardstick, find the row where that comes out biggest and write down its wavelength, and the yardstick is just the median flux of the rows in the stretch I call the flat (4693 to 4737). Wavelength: 4797.07 angstrom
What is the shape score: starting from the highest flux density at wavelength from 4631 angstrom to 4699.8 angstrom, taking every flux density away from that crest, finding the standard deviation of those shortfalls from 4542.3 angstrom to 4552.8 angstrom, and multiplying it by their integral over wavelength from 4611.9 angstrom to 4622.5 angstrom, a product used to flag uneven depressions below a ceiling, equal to 2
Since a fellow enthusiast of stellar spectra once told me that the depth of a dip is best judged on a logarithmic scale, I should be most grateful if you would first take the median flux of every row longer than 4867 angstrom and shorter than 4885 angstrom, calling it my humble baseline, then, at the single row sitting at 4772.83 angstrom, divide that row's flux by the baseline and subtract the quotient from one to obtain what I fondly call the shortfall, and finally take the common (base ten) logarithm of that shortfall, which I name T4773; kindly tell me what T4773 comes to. -1.6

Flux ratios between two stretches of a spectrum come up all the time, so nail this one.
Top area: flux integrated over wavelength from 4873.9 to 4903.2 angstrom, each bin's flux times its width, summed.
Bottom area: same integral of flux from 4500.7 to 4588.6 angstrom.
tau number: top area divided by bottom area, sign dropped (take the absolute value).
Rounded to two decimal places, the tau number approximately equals 0.34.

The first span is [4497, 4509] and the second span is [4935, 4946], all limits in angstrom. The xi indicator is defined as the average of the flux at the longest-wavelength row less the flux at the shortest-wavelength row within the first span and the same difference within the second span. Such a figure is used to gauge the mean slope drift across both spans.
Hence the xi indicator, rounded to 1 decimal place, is 2.6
